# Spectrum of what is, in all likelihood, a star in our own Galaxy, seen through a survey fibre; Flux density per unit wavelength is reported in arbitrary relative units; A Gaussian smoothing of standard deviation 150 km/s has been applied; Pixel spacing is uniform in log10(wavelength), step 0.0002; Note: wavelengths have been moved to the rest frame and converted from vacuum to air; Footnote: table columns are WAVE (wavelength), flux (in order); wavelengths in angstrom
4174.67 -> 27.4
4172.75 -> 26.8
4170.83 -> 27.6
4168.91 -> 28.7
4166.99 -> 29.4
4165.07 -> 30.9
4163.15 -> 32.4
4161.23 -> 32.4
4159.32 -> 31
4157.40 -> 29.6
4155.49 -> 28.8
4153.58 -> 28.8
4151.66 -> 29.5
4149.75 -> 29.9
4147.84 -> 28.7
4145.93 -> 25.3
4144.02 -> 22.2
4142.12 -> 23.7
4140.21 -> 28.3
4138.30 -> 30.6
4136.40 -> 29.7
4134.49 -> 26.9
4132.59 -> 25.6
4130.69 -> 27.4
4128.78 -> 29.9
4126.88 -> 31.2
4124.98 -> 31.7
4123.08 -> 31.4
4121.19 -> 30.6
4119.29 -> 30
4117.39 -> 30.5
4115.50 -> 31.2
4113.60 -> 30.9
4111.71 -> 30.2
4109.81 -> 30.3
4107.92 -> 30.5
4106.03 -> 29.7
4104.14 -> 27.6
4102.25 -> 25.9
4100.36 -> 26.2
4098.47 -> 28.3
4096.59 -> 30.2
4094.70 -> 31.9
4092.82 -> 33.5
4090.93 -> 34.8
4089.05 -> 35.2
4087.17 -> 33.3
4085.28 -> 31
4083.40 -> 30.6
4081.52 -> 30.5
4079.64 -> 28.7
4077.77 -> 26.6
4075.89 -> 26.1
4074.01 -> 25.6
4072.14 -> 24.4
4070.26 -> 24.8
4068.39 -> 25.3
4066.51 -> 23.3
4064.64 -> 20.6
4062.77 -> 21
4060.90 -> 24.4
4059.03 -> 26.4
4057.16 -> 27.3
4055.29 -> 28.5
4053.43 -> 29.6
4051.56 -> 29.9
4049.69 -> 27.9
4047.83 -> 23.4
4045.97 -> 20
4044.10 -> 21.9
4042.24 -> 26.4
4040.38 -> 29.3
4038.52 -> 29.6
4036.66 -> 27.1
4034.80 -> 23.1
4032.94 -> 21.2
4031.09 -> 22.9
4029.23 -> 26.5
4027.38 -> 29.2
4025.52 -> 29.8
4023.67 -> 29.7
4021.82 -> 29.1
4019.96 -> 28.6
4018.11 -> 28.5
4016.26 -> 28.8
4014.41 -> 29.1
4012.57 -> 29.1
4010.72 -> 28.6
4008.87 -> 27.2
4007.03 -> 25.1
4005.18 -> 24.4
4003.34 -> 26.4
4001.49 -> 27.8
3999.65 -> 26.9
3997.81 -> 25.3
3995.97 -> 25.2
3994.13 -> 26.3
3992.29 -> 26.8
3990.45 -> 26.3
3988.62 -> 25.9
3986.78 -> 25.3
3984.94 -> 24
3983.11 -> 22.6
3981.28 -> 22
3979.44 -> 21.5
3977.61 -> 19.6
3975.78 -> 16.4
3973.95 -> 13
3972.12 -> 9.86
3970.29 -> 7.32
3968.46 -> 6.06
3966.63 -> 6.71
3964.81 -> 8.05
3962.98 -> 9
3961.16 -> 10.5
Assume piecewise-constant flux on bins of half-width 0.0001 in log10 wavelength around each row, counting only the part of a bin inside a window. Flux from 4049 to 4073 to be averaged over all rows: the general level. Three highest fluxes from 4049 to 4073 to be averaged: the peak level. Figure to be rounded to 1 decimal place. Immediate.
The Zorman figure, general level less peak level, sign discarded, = 3.7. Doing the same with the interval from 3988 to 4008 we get 1.1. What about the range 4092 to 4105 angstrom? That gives 2.8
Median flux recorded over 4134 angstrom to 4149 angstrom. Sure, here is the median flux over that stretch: 27.6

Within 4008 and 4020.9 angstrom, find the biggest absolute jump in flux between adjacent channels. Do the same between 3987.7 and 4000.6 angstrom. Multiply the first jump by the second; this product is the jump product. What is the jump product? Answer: 2.2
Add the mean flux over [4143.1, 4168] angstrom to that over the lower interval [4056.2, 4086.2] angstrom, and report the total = 55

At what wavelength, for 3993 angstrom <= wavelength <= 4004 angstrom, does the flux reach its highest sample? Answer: 4001.49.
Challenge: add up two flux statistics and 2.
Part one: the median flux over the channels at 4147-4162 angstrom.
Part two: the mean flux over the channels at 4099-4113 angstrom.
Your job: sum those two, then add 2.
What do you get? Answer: 60.2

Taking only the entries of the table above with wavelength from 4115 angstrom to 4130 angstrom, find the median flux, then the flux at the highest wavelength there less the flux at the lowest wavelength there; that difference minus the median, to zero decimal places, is -32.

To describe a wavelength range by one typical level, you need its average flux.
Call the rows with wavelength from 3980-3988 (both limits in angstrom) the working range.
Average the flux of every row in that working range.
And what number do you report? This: 23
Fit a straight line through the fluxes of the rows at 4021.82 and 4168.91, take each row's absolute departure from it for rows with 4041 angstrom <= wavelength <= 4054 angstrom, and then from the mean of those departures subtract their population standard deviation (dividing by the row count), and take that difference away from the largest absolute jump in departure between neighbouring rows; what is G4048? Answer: 3.8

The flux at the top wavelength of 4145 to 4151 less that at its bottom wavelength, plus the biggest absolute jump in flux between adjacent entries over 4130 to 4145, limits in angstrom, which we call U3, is 9.2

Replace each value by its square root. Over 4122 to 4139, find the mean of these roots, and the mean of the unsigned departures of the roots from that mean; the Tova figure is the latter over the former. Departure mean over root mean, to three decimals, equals 0.032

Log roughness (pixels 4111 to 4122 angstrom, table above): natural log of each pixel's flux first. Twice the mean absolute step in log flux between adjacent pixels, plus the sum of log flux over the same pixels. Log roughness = 21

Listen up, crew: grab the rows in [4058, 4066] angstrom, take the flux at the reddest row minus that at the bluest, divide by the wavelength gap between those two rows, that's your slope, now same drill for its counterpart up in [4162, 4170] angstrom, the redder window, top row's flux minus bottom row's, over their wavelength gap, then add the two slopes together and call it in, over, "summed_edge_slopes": -1.7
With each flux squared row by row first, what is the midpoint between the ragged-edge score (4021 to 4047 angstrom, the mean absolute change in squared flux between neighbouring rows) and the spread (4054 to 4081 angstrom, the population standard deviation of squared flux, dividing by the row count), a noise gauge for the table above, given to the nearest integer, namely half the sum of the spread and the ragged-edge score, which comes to 111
